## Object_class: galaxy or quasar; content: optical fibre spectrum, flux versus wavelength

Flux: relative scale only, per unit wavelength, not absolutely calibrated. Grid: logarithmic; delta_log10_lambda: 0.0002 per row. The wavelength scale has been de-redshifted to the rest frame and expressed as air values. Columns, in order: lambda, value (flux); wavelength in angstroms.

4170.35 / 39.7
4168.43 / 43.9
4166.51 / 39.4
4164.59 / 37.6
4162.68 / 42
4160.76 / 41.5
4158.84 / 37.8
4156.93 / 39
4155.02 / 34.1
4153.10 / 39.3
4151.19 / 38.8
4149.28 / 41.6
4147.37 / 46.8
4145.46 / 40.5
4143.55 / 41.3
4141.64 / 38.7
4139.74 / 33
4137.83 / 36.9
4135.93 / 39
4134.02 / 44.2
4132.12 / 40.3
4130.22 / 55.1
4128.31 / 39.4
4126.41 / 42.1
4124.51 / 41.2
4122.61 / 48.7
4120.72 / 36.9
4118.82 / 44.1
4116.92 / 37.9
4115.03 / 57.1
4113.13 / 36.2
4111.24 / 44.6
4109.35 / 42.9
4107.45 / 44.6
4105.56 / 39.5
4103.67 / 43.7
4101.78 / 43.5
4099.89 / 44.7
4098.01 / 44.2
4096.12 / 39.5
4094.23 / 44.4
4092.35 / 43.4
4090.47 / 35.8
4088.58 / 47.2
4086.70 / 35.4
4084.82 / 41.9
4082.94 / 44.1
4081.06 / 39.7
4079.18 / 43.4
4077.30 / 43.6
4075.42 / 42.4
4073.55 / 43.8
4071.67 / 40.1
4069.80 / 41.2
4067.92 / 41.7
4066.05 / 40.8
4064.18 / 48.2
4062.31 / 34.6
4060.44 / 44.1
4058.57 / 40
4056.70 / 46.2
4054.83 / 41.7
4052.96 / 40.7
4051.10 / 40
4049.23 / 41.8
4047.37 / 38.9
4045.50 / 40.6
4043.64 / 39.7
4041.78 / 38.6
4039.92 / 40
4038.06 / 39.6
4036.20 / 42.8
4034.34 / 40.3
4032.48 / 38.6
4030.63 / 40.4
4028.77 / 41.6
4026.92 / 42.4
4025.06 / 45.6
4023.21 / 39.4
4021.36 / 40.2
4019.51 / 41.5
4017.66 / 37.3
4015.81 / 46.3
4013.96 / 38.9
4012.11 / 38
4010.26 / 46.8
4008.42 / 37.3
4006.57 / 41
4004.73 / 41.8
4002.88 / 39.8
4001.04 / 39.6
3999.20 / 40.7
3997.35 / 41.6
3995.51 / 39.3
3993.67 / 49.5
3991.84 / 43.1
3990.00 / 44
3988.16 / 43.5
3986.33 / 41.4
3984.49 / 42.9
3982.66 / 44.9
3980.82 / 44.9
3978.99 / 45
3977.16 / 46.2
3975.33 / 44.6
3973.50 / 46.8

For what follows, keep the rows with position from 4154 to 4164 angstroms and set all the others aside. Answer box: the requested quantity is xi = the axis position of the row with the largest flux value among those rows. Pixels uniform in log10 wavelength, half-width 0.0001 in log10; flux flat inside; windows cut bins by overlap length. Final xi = 4162.68 angstroms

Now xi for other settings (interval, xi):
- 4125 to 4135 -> 4130.22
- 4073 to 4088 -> 4082.94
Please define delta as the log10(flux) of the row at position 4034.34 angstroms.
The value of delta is 1.605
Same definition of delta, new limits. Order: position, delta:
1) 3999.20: 1.610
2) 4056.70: 1.665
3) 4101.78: 1.638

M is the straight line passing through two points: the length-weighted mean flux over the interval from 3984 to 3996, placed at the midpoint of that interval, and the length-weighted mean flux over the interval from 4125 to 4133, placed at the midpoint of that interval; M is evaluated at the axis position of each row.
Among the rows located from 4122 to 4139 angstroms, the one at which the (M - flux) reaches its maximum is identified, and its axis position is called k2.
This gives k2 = 4137.83 angstroms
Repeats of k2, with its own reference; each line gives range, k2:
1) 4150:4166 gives 4155.02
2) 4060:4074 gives 4062.31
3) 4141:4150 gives 4141.64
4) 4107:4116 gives 4113.13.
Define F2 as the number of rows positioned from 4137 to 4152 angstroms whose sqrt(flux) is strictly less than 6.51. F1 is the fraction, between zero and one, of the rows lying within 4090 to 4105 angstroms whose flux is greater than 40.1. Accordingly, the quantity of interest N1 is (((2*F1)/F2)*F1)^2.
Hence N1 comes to 0.03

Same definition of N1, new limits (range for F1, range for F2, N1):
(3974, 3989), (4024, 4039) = 0.16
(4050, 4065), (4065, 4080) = 0.04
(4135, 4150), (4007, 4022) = 0.01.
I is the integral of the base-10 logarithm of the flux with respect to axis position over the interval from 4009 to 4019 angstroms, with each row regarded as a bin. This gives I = 16.1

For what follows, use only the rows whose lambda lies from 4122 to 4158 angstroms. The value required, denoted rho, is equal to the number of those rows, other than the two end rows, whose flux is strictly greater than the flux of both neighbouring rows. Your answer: 6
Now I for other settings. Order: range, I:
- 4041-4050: 14.4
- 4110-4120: 16.4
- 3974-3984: 16.5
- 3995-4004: 14.4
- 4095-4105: 16.3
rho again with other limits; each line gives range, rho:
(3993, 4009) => 2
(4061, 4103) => 8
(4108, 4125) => 4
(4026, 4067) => 7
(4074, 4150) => 16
